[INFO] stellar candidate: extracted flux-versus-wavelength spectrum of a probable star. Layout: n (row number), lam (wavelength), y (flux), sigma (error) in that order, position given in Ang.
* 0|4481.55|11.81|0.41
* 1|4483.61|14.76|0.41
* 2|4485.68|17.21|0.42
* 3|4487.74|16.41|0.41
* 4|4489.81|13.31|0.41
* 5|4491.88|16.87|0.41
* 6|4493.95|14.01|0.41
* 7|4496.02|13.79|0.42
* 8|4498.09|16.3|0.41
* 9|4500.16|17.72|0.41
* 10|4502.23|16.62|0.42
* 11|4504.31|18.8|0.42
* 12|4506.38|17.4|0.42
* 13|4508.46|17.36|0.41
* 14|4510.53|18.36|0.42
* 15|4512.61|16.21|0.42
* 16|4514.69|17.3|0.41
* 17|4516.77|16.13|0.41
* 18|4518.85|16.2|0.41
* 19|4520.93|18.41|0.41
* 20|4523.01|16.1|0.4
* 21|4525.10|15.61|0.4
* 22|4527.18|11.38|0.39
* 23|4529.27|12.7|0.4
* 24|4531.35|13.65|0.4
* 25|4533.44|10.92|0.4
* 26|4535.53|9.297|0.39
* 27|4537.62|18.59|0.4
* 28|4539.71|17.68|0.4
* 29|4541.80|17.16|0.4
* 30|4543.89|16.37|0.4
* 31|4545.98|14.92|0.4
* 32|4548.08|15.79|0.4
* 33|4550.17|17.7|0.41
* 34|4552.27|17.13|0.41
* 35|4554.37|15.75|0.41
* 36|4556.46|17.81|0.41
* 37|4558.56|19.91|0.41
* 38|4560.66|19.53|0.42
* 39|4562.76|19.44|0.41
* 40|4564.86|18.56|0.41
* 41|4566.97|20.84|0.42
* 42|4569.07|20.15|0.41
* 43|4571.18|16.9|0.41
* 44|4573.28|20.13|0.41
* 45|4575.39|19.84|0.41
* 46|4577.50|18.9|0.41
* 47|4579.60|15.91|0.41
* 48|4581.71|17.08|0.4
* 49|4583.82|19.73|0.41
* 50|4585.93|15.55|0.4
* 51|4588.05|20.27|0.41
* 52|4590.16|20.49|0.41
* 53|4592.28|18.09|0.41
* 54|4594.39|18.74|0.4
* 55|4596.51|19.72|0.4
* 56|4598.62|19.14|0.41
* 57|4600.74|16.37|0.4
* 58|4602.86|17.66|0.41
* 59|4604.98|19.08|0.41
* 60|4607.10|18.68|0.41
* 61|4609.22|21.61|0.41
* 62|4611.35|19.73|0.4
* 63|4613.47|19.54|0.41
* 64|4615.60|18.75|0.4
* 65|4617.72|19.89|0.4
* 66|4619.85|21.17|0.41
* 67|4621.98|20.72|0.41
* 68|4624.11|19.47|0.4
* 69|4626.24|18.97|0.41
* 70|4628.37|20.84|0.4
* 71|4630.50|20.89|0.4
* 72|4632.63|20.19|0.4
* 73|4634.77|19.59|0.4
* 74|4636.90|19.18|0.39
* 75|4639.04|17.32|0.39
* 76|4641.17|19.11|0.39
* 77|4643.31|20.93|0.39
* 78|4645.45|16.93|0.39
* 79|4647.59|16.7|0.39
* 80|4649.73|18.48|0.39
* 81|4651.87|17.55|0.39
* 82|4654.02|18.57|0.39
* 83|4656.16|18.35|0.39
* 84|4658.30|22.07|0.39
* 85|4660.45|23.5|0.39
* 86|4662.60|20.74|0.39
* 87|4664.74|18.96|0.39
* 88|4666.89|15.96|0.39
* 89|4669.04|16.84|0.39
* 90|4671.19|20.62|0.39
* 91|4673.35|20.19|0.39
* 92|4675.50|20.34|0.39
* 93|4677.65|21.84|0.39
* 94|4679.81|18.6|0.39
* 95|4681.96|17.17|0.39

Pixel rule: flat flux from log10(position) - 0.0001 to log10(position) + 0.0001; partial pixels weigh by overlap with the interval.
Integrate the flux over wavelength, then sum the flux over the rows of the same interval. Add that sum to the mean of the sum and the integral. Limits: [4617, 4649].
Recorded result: 749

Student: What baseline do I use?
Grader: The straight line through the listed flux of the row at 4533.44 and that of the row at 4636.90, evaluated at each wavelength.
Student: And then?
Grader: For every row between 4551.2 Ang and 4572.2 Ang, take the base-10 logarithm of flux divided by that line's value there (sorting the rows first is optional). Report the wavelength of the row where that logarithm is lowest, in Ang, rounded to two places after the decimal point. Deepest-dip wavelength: 4571.18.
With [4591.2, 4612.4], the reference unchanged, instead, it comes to 4600.74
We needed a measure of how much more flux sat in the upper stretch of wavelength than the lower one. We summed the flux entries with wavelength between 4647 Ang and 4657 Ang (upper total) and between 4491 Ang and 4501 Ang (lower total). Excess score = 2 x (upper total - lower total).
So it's 22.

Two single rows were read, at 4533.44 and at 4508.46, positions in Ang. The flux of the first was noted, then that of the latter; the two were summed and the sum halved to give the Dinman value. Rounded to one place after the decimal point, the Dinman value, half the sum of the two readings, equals 14.1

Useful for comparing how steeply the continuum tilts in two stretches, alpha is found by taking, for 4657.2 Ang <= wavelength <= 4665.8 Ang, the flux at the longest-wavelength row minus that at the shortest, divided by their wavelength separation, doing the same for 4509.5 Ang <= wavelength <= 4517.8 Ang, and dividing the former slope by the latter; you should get 1.4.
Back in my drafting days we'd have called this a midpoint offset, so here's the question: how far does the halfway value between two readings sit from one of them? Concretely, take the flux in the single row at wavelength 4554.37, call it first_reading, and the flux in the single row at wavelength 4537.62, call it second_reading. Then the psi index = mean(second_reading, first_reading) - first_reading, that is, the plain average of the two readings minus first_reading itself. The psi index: 1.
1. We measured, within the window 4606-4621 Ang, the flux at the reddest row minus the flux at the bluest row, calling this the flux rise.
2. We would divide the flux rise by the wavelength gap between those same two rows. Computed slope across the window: 0.2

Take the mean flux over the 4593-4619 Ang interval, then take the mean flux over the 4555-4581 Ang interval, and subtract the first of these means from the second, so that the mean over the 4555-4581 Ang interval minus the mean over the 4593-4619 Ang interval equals 0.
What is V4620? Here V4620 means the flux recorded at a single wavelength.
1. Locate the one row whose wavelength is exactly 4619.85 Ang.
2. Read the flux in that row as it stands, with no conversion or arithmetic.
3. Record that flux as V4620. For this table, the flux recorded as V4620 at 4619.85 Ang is 21.17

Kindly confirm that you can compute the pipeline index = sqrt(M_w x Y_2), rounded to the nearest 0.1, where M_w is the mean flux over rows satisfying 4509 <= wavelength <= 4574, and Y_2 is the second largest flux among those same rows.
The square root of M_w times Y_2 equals 18.3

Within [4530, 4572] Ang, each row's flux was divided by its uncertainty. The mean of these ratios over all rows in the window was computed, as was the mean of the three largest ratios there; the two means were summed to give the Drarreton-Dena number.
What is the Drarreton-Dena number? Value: 91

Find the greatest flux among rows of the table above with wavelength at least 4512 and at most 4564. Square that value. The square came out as 396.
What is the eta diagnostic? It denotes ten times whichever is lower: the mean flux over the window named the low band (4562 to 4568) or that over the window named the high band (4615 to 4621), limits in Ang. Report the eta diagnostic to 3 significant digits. 196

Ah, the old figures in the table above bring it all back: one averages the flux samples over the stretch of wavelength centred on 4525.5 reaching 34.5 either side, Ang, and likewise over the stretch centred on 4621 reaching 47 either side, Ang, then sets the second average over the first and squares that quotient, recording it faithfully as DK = 1.4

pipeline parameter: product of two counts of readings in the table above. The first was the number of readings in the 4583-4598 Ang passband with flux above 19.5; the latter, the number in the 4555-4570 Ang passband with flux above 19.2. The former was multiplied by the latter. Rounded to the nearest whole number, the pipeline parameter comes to 20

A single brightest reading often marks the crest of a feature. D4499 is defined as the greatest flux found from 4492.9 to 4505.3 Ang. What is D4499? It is 18.8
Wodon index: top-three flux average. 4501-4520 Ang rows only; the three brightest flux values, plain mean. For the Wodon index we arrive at 18.2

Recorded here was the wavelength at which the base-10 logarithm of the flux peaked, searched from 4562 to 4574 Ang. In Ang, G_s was 4566.97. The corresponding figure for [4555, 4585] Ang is 4566.97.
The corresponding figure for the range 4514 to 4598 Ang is 4566.97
